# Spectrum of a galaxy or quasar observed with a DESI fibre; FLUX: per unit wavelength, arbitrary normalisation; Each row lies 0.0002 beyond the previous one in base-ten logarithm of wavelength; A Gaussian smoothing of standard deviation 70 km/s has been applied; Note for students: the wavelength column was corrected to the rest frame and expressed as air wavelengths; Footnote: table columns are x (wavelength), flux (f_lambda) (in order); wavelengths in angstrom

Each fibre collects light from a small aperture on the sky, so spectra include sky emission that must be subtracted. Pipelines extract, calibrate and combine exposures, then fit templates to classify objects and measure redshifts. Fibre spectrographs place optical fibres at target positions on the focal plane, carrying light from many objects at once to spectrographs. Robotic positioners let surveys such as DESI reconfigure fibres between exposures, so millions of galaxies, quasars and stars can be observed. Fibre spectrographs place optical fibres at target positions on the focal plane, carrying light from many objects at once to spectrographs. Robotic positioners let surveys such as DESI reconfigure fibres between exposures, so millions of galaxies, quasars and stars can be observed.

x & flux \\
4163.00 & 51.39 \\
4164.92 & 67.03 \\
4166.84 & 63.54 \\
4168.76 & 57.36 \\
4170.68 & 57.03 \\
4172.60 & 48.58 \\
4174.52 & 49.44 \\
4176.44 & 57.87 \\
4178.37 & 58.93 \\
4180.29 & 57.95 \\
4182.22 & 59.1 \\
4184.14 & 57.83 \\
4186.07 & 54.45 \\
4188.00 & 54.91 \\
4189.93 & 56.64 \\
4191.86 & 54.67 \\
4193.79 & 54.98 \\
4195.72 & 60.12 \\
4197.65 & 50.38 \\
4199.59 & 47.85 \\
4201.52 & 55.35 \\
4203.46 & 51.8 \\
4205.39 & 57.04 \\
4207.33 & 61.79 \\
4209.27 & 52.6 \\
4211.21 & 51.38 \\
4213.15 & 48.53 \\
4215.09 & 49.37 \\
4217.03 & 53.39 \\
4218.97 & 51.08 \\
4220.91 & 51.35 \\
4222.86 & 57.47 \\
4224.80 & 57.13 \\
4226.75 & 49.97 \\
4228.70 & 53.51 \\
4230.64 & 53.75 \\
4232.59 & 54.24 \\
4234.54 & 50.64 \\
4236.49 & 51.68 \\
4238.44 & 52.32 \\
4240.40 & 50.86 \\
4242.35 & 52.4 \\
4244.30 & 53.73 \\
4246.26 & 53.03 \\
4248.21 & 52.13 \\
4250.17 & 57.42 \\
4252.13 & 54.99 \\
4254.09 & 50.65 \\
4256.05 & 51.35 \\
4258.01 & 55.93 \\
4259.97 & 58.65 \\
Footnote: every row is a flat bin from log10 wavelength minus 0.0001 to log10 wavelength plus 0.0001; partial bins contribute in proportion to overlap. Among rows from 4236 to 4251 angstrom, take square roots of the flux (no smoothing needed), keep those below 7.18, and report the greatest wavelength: 4240.40 angstrom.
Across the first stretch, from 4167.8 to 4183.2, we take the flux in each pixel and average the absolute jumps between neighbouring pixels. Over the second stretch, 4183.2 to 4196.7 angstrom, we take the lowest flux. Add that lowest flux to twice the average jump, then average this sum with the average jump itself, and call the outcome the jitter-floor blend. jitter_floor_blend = 31.8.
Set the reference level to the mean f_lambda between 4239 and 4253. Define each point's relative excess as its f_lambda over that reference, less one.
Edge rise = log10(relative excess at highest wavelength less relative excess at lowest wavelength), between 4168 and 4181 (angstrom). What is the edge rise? -1.96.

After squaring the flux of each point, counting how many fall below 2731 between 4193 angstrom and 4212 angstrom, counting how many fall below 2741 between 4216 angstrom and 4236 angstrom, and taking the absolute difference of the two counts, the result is 0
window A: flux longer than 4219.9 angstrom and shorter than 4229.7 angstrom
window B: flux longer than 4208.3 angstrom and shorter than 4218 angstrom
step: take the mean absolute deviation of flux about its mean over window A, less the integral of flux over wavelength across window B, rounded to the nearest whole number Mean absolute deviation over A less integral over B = -493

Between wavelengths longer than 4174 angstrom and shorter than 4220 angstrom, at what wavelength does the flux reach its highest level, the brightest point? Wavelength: 4207.33 angstrom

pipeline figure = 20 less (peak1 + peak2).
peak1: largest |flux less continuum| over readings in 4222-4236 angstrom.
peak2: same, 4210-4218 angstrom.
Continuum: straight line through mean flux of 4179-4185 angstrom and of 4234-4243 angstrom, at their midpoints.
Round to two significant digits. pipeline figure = 9.9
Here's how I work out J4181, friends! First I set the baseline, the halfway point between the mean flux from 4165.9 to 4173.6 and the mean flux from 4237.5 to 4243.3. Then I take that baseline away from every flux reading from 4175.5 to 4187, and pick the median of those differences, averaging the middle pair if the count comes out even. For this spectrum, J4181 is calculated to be 4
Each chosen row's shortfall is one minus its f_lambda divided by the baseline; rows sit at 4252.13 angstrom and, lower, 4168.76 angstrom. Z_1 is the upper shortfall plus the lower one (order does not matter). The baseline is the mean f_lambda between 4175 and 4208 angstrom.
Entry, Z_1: -0.01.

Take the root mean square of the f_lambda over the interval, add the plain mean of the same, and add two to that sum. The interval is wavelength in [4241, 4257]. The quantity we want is 108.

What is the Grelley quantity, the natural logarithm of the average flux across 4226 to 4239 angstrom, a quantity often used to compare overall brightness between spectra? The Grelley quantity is 3.96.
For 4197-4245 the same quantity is 3.97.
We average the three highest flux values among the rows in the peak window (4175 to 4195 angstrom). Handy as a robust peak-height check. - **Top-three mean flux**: 59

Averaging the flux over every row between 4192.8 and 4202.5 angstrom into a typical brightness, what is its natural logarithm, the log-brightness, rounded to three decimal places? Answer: 3.984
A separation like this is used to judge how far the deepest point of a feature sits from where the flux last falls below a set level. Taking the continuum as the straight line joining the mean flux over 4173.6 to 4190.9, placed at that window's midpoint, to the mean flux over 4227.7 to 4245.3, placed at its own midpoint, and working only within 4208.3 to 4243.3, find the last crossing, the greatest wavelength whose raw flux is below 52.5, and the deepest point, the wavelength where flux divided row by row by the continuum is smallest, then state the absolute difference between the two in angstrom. 29.2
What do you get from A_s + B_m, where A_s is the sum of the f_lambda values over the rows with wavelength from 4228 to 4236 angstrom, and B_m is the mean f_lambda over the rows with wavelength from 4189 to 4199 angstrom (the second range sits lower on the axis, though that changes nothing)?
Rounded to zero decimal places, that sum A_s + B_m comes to 267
